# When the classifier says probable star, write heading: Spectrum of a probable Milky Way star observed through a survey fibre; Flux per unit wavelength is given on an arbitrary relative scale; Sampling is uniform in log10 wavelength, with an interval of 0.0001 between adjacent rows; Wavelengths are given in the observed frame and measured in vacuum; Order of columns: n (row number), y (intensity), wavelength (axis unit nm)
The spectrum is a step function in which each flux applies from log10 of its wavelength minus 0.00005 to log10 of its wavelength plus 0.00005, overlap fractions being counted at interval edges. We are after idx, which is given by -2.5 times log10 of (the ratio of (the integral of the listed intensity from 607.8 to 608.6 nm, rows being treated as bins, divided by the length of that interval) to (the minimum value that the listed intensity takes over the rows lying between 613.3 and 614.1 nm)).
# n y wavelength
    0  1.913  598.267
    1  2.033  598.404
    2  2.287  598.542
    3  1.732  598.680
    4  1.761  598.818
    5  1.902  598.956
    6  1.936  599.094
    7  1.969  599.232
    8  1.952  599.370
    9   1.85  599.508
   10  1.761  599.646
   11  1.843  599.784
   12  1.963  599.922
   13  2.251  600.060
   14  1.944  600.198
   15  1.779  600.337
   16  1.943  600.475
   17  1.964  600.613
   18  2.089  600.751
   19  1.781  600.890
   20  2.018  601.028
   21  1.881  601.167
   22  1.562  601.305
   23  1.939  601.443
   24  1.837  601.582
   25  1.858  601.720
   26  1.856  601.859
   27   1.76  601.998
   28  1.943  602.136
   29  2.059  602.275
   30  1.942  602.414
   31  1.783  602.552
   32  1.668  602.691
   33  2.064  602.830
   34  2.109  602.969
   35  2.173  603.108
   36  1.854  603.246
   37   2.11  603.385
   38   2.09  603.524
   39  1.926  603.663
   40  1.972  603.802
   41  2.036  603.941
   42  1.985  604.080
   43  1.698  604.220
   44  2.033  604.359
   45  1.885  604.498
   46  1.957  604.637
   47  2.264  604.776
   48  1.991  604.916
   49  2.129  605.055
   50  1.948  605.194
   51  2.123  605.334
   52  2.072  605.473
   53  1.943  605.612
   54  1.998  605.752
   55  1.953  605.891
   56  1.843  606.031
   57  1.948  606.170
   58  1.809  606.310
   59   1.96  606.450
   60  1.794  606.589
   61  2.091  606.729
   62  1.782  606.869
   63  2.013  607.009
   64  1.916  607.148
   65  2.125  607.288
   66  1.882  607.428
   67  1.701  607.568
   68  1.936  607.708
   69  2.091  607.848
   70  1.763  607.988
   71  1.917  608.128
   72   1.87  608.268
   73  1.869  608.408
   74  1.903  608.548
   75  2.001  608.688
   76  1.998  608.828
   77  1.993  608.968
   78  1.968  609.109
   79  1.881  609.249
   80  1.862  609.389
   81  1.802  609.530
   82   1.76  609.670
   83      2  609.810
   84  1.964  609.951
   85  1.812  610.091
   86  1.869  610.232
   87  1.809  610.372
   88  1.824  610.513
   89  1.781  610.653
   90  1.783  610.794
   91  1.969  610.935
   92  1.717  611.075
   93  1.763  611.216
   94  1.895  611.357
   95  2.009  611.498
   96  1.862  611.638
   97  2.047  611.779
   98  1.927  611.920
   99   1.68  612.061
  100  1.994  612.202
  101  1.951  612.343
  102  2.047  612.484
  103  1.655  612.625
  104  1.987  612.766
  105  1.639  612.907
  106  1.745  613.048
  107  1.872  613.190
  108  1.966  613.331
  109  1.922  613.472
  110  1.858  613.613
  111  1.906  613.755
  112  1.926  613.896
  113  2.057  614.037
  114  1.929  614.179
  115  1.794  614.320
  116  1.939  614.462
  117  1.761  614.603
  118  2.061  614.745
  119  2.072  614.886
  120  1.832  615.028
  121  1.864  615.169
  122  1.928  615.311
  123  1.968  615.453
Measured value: -0.02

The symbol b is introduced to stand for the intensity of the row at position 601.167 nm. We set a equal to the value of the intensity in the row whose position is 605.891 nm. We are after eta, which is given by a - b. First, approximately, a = 1.953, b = 1.881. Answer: 0.07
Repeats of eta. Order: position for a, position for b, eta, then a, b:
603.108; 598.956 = 0.27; 2.173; 1.902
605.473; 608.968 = 0.08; 2.072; 1.993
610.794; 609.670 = 0.02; 1.783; 1.76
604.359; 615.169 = 0.17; 2.033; 1.864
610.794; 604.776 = -0.48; 1.783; 2.264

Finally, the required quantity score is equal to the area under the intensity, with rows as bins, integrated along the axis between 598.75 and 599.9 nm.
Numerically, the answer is 2.2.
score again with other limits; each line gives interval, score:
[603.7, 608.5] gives 9.4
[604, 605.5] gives 3.0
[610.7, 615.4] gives 8.9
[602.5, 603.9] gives 2.8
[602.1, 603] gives 1.7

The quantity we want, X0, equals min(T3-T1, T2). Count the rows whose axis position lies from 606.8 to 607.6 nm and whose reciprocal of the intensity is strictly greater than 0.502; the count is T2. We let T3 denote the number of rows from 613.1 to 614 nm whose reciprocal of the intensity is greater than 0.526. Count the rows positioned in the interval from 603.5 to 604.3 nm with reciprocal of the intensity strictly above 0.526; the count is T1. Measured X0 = 1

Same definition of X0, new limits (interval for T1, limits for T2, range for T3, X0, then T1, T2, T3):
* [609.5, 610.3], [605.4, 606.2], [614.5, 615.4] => -1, 4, 4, 3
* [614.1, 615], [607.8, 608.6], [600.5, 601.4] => 1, 2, 5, 3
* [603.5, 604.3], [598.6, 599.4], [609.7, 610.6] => 3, 1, 6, 4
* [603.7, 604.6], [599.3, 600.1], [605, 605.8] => -2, 2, 5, 0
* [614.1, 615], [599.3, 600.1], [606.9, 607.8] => 0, 2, 5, 2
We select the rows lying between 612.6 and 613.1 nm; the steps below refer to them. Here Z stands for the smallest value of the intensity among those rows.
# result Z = 1.639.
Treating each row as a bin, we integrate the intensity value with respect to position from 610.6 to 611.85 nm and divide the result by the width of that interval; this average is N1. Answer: 1.87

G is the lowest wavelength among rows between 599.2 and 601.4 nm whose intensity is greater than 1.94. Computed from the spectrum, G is 599.232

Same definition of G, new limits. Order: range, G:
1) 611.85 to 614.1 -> 612.202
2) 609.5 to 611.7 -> 609.810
